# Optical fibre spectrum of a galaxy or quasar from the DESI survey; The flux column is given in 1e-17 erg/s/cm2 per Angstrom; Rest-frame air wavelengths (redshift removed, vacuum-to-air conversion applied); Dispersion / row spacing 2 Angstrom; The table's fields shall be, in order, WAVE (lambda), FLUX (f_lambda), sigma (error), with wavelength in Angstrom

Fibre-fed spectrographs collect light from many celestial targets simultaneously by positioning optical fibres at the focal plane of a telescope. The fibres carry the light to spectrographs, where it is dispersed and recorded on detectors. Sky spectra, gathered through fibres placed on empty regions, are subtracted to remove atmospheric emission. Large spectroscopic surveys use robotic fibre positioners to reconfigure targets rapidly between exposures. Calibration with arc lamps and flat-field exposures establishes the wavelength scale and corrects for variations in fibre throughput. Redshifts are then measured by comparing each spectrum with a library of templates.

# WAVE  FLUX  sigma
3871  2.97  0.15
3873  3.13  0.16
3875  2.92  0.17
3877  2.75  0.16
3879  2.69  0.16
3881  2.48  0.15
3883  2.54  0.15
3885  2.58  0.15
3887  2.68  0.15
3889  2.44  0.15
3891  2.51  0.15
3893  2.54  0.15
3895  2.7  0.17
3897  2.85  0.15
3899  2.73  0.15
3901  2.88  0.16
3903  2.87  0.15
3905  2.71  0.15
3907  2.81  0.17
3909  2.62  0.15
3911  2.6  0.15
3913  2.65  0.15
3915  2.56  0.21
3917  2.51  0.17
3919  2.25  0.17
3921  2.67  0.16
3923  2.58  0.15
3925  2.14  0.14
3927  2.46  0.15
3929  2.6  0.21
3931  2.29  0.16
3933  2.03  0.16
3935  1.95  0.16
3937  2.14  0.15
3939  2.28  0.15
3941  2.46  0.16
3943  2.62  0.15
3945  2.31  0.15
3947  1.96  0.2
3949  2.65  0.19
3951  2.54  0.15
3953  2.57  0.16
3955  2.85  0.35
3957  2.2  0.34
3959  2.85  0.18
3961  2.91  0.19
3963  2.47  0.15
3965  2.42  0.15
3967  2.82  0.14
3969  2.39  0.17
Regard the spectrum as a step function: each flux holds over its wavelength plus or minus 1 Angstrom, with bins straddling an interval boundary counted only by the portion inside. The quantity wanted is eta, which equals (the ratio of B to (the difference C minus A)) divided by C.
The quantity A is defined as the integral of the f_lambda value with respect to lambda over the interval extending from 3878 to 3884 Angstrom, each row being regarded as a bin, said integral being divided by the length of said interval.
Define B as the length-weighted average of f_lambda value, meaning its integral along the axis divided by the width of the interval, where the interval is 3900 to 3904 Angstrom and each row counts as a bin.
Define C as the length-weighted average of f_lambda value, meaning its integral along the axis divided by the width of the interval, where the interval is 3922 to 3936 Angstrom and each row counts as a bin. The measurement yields -5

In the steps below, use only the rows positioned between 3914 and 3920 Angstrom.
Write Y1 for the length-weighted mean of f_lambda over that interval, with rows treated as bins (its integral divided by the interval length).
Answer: 2.4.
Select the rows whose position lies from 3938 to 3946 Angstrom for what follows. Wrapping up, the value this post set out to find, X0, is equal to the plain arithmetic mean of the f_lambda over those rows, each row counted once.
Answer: 2.4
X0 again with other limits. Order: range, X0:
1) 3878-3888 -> 2.6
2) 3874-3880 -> 2.8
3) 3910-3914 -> 2.6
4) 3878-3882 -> 2.6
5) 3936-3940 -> 2.2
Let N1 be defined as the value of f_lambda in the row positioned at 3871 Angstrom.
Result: 2.97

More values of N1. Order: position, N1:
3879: 2.69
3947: 1.96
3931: 2.29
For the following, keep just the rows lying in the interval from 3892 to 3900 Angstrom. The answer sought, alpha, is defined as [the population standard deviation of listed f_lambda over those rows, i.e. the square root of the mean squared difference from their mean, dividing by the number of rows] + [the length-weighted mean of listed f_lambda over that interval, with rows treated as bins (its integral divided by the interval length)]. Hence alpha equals 2.82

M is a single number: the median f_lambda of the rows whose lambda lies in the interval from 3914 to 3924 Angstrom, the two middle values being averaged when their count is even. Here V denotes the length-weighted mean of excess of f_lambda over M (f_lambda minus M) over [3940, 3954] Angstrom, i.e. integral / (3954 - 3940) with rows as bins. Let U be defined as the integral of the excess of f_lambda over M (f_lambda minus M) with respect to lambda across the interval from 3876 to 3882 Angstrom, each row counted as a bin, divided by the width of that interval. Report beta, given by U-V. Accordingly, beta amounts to 0.20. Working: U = 0.08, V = -0.1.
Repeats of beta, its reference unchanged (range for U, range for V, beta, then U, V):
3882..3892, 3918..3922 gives 0.09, -0.01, -0.1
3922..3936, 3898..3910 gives -0.48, -0.27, 0.2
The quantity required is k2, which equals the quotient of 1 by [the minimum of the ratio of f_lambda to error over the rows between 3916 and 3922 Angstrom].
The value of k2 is 0.076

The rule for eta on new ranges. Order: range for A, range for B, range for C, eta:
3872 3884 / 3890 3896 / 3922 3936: -2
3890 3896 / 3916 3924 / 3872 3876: 2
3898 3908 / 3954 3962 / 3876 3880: -12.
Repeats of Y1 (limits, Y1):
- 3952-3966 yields 2.6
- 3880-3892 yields 2.5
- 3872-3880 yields 2.9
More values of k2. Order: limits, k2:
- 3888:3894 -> 0.061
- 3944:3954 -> 0.102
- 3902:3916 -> 0.082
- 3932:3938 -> 0.082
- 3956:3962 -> 0.155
